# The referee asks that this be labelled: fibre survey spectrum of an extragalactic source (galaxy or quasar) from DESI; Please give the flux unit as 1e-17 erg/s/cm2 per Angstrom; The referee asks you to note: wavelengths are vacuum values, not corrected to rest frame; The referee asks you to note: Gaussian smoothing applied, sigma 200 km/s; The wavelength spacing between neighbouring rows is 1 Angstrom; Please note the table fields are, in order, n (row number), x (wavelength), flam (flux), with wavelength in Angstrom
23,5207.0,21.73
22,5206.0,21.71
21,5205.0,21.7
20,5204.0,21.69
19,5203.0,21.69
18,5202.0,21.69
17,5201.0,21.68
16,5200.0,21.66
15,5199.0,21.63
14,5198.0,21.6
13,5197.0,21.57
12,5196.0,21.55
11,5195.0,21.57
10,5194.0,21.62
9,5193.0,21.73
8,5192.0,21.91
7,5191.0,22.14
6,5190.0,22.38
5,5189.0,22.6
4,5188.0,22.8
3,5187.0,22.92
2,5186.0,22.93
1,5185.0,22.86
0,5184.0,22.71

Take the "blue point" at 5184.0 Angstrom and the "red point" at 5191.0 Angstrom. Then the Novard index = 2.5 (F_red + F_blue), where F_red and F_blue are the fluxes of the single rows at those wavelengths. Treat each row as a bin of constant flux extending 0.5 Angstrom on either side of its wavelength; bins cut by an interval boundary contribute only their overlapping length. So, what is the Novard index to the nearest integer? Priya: 112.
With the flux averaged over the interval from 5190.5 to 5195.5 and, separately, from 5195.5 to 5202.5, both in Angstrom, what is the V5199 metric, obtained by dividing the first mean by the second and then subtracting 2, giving -0.99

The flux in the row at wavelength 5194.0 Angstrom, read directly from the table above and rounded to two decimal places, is 21.62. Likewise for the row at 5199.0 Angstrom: 21.63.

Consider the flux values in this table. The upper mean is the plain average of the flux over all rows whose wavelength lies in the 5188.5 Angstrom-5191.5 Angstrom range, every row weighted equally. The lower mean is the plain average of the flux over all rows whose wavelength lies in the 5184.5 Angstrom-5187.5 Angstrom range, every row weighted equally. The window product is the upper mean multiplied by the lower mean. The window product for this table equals 512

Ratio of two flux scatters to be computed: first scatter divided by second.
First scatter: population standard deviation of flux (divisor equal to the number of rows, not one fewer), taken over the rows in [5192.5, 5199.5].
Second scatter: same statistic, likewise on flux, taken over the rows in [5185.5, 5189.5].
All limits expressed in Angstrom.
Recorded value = 0.42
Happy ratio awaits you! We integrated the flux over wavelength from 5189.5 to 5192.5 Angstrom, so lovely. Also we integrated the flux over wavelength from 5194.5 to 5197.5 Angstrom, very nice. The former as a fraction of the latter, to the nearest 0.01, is 1.03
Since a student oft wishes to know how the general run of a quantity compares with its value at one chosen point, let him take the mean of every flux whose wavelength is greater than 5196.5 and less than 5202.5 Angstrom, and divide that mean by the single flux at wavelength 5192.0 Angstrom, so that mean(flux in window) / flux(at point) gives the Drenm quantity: 0.99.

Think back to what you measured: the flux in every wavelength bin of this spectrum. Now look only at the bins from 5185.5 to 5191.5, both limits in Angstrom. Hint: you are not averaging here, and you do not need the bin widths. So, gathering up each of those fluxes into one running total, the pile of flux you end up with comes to 136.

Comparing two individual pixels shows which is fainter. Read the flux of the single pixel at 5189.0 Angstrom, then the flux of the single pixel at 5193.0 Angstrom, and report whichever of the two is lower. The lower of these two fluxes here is 21.7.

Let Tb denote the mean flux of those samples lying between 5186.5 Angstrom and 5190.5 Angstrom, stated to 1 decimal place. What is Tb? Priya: 22.7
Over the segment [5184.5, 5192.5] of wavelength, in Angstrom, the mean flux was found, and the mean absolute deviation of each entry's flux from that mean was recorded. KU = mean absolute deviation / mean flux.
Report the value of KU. 0.014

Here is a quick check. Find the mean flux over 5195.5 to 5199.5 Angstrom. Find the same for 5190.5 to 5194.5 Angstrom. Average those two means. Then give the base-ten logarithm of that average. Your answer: 1.337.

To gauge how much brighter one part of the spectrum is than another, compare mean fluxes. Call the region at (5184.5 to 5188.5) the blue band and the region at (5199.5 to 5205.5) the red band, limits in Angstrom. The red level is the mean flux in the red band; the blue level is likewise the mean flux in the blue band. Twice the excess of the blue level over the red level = 2.4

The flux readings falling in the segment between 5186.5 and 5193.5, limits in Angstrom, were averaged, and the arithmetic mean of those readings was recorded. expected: 22.4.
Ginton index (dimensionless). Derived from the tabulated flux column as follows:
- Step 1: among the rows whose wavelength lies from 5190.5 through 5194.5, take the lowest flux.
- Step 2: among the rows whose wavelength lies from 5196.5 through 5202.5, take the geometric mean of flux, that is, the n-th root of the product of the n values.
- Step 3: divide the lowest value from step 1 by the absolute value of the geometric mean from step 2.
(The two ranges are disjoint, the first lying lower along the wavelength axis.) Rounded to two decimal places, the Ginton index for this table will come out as 1.00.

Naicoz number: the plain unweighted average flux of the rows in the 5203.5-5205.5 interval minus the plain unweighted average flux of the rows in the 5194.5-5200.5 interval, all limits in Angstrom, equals 0.10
